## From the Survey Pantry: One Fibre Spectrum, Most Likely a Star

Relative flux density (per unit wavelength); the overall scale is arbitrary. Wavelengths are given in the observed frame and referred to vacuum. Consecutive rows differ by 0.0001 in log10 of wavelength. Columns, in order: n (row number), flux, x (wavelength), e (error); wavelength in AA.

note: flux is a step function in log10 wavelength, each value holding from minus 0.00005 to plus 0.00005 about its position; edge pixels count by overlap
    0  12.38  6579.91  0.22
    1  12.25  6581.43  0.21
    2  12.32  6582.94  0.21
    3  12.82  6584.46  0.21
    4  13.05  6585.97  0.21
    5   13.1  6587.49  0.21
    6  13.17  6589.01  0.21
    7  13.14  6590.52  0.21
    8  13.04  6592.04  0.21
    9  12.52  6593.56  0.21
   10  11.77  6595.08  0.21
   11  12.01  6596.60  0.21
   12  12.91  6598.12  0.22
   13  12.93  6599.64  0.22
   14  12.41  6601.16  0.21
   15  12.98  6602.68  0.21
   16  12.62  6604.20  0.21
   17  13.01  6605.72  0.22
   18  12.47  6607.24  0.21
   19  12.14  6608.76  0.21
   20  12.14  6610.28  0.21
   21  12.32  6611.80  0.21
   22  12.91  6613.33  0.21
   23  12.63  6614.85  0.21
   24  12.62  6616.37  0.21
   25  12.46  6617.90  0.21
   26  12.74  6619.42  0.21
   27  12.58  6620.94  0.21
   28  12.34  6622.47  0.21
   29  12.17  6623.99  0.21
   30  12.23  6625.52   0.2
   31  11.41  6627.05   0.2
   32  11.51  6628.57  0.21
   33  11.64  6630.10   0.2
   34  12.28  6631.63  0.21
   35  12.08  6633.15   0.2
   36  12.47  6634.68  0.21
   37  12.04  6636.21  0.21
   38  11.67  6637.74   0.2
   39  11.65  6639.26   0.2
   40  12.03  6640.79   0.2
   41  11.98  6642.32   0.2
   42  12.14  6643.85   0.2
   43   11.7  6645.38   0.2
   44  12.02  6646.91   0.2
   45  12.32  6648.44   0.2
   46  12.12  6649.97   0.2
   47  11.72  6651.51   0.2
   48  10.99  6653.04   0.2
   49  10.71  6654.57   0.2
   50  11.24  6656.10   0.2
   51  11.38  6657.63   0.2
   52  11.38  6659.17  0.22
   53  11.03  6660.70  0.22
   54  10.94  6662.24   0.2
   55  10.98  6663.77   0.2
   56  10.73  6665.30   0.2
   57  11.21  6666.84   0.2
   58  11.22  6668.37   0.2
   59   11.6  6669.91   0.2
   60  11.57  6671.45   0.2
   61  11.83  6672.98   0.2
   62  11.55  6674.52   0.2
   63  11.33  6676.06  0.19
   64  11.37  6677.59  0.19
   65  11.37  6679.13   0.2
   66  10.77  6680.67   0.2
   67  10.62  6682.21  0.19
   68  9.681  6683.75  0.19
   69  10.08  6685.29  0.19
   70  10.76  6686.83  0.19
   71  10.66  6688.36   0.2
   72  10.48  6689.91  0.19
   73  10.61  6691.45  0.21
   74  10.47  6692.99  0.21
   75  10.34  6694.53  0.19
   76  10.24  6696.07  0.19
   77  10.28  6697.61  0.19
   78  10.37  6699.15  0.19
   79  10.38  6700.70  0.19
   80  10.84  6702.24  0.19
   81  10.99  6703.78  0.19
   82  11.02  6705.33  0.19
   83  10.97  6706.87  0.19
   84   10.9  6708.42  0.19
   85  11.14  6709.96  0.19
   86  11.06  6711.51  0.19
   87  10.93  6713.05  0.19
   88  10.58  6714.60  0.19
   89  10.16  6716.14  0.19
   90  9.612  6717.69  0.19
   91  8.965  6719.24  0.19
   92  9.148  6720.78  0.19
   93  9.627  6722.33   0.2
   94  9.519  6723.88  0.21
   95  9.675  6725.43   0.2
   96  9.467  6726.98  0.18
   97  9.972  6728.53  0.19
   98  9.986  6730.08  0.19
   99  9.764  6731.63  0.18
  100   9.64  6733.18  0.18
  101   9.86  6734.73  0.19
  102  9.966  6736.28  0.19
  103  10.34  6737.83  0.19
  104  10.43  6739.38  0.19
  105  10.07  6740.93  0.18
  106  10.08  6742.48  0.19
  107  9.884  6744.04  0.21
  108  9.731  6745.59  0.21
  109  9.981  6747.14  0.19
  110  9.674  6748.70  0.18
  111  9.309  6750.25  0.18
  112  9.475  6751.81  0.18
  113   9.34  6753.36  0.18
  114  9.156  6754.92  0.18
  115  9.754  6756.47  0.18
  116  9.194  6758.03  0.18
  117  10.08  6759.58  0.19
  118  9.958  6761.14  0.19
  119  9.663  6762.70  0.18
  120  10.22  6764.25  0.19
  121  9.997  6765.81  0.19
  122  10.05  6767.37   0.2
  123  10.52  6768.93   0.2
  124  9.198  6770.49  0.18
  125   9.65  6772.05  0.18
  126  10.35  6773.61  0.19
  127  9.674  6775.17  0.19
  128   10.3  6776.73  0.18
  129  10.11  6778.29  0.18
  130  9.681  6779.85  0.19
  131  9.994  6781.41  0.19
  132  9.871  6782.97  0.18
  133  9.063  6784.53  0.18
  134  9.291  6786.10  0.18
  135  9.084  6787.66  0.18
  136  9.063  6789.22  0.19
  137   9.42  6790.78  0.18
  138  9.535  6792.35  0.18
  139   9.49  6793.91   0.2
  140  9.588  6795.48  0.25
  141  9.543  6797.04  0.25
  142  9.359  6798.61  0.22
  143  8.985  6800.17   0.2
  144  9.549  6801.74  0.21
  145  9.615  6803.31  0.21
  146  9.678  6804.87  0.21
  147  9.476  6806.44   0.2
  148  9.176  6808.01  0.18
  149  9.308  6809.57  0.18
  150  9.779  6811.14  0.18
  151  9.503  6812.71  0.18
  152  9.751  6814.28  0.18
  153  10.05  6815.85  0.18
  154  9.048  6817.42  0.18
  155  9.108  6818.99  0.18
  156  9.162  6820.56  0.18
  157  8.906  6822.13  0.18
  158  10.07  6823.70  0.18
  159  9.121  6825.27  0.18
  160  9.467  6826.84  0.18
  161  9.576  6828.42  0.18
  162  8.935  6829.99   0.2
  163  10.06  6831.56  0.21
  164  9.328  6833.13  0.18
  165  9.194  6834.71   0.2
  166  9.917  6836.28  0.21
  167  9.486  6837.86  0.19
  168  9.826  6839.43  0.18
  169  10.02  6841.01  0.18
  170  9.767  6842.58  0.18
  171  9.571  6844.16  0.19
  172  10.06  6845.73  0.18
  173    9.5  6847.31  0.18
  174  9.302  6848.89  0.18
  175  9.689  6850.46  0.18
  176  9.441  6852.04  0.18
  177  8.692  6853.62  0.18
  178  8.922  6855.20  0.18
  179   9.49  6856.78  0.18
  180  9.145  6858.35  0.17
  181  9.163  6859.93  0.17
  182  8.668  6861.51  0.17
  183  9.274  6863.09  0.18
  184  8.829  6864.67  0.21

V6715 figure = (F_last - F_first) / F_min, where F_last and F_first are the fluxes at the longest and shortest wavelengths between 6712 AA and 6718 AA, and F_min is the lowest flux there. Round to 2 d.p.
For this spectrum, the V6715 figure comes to -0.14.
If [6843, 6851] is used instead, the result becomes 0.01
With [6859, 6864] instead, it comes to 0.01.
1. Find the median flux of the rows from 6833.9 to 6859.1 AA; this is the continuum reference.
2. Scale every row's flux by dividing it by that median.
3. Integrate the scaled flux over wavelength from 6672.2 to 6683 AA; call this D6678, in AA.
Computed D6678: 12.8 AA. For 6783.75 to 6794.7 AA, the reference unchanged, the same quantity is 10.7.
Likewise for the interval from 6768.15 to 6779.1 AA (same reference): 11.5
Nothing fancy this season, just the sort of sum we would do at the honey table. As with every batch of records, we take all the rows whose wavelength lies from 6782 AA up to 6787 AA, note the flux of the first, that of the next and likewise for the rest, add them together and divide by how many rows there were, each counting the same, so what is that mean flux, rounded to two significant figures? 9.4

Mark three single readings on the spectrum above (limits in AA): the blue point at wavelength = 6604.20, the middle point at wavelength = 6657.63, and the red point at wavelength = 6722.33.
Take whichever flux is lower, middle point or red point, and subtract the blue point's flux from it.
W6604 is -3.0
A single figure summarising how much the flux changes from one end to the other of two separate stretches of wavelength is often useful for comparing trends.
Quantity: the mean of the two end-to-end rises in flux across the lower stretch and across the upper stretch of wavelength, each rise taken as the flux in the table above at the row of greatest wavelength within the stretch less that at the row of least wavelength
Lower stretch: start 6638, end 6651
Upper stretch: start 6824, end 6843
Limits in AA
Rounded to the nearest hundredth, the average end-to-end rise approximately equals 0.56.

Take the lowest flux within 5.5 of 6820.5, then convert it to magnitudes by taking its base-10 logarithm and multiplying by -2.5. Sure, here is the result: -2.37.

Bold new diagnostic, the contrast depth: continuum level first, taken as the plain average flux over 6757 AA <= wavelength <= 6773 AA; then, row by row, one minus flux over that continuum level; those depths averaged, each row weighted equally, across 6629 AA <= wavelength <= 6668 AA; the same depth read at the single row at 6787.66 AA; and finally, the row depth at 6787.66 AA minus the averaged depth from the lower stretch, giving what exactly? 0.257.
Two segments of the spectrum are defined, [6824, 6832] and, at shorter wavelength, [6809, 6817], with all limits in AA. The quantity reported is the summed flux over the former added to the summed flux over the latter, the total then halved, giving 48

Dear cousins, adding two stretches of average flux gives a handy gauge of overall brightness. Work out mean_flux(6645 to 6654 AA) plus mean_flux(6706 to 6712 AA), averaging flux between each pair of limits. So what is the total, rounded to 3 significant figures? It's 22.8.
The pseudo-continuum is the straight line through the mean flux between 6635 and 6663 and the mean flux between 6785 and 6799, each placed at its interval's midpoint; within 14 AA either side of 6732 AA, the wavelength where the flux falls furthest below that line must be 6719.24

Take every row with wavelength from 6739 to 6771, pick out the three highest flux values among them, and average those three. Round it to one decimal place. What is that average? 10.4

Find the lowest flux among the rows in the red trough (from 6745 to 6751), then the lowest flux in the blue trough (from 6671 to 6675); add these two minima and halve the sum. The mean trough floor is 10.4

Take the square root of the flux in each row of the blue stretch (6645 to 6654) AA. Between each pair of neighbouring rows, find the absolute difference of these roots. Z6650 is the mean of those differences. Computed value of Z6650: 0.057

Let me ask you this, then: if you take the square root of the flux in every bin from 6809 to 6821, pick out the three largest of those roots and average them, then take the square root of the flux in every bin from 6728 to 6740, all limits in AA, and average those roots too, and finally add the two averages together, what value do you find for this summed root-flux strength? 6.30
